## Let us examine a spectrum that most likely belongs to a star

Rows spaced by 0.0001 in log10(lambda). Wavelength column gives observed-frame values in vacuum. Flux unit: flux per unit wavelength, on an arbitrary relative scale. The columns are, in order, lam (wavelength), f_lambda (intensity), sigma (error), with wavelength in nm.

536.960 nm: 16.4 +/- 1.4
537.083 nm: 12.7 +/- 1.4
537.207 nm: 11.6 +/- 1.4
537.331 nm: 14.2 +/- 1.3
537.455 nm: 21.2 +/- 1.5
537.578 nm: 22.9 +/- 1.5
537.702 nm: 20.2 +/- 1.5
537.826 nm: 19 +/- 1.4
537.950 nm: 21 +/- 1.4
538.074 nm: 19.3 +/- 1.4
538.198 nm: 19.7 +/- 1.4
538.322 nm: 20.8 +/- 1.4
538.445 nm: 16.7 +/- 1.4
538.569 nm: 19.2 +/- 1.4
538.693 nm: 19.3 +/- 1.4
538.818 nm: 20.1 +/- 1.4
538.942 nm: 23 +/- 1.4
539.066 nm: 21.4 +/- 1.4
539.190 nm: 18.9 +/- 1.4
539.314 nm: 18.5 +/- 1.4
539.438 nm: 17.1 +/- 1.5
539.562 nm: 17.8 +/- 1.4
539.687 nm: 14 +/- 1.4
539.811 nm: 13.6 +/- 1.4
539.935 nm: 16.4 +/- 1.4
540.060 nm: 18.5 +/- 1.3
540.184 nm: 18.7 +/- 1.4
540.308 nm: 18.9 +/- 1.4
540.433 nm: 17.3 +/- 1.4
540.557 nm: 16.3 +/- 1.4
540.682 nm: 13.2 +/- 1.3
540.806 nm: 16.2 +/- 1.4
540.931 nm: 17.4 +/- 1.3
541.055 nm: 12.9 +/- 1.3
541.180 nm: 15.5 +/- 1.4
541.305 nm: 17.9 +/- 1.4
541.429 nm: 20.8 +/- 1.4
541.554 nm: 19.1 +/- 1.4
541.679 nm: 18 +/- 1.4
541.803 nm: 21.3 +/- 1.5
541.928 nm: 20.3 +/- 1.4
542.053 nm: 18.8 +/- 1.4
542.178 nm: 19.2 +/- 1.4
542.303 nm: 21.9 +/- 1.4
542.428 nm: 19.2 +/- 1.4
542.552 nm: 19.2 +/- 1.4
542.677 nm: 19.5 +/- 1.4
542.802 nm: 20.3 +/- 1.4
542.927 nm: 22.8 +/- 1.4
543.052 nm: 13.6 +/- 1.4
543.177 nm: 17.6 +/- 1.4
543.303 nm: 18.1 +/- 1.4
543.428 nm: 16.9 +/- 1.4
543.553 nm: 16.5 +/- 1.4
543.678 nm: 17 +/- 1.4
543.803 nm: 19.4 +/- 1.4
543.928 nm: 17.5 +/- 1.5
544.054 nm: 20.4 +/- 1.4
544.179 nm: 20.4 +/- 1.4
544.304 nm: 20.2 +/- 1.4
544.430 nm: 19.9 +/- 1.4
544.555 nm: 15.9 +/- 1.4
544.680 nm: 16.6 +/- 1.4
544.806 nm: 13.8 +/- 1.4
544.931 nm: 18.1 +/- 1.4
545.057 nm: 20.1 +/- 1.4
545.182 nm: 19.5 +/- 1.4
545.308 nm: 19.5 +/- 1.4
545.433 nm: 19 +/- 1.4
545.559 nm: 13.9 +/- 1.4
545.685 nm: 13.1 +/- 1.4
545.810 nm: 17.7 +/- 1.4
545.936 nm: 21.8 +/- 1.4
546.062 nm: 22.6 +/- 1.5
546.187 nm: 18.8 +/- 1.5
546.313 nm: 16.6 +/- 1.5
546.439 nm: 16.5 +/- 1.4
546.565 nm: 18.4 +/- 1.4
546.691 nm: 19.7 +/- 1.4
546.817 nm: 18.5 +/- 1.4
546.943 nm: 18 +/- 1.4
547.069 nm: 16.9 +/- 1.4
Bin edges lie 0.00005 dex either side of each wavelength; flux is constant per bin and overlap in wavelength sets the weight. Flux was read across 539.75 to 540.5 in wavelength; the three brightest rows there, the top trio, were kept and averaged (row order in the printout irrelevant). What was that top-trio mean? 18.7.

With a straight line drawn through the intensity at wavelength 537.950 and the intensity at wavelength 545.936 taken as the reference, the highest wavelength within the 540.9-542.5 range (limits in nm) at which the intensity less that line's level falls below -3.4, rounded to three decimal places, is 541.305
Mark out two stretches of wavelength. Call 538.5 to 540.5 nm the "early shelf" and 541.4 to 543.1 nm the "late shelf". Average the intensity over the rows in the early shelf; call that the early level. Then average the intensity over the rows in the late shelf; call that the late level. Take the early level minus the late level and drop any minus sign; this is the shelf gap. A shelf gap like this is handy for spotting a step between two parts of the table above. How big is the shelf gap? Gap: 1.3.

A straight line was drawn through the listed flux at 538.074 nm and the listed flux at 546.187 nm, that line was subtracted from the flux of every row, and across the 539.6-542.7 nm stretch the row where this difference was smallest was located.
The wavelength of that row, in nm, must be 541.055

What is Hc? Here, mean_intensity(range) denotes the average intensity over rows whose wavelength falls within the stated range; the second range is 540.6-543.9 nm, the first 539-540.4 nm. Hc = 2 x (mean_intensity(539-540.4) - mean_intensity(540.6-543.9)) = -1.1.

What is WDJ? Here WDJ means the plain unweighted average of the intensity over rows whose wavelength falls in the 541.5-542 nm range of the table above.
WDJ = 19.7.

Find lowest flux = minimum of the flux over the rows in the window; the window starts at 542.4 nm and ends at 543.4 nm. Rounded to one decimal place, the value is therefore 13.6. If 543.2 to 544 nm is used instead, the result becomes 16.5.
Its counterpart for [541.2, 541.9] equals 17.9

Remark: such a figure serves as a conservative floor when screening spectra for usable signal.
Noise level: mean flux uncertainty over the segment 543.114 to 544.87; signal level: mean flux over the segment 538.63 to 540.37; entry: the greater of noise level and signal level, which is 18.3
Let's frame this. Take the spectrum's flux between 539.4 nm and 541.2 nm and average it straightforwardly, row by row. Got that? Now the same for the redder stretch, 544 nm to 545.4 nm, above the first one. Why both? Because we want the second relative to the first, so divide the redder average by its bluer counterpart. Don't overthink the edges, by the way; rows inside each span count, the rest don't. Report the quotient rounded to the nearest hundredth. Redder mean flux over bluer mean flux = 1.14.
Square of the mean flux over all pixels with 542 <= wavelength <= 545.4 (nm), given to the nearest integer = 346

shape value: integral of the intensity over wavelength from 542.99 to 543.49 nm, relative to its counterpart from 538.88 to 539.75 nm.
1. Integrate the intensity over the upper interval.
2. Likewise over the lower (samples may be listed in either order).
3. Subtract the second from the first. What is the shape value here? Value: -8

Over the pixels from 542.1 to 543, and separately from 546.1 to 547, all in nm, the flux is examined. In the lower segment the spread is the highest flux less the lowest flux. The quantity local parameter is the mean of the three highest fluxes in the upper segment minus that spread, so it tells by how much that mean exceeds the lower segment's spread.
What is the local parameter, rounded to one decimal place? 15.4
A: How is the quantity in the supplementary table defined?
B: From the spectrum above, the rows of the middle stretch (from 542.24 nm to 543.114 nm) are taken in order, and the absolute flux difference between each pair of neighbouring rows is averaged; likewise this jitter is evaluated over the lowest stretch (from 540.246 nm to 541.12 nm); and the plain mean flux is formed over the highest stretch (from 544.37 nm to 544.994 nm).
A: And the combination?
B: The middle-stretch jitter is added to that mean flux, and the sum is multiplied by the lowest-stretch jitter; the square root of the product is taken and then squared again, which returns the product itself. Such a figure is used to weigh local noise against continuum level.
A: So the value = 46.7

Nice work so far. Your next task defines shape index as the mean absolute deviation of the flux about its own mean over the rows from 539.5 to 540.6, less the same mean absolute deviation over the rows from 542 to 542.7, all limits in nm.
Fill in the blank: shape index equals 0.8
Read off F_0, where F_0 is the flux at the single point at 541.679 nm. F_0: 18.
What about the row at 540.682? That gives 13.2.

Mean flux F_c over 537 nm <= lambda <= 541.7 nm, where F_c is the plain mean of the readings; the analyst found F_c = 17.9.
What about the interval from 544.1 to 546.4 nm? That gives 18.2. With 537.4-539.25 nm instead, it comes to 20.2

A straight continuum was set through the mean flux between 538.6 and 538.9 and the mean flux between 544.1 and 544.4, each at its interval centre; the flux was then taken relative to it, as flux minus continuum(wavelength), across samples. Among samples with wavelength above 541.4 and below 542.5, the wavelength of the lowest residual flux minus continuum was 541.679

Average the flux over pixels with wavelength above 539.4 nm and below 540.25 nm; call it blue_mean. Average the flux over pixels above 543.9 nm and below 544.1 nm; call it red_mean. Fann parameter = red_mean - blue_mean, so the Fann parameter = 2.4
